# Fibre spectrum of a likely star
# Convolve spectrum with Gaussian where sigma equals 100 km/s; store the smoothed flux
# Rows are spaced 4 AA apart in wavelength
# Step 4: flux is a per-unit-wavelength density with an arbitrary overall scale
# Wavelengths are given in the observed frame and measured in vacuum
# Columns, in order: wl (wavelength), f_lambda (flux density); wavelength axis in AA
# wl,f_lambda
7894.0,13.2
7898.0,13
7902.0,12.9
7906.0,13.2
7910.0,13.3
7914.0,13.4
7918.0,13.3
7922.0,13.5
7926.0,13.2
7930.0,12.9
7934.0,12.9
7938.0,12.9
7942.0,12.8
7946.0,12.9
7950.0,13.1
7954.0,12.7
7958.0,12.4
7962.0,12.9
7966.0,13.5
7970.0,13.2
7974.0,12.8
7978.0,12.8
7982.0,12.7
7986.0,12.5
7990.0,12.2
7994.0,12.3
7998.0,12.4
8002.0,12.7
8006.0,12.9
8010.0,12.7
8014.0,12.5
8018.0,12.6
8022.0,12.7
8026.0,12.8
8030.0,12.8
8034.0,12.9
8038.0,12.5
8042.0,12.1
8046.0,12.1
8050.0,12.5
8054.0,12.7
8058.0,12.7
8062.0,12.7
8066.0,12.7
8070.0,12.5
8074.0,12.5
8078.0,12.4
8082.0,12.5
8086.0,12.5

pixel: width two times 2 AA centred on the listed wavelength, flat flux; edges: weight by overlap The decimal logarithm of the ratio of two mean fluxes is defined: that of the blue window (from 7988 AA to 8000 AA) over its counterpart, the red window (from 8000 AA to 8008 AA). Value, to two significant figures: -0.017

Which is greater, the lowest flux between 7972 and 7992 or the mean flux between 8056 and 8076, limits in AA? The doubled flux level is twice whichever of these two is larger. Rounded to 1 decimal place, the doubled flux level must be 25.2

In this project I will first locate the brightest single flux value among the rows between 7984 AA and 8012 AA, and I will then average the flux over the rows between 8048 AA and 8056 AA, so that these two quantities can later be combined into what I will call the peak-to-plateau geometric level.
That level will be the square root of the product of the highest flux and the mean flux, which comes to 12.75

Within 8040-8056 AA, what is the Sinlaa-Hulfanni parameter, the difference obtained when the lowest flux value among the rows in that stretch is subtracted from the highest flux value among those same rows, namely 0.6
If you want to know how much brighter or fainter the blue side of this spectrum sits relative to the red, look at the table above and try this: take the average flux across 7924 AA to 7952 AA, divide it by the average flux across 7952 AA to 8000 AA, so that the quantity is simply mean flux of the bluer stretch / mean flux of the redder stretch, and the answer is 1.02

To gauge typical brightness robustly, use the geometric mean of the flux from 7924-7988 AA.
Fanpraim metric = 12.9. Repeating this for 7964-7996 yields 12.7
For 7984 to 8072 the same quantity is 12.6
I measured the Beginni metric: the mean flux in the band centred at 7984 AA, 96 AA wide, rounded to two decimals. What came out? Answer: 12.74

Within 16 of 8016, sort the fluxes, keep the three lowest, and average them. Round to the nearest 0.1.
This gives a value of 12.6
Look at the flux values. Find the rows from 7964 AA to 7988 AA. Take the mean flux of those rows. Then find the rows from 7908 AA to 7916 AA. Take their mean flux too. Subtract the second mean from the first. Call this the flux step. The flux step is -0.4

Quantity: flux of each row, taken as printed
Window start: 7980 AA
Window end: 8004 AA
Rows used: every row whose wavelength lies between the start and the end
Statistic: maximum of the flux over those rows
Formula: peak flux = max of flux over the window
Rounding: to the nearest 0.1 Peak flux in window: 12.7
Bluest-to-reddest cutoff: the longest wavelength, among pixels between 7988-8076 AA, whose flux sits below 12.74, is 8074.0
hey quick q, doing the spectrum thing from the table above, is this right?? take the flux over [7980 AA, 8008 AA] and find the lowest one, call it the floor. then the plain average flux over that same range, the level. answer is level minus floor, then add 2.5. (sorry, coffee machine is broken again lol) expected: 2.83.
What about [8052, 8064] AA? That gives 2.50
